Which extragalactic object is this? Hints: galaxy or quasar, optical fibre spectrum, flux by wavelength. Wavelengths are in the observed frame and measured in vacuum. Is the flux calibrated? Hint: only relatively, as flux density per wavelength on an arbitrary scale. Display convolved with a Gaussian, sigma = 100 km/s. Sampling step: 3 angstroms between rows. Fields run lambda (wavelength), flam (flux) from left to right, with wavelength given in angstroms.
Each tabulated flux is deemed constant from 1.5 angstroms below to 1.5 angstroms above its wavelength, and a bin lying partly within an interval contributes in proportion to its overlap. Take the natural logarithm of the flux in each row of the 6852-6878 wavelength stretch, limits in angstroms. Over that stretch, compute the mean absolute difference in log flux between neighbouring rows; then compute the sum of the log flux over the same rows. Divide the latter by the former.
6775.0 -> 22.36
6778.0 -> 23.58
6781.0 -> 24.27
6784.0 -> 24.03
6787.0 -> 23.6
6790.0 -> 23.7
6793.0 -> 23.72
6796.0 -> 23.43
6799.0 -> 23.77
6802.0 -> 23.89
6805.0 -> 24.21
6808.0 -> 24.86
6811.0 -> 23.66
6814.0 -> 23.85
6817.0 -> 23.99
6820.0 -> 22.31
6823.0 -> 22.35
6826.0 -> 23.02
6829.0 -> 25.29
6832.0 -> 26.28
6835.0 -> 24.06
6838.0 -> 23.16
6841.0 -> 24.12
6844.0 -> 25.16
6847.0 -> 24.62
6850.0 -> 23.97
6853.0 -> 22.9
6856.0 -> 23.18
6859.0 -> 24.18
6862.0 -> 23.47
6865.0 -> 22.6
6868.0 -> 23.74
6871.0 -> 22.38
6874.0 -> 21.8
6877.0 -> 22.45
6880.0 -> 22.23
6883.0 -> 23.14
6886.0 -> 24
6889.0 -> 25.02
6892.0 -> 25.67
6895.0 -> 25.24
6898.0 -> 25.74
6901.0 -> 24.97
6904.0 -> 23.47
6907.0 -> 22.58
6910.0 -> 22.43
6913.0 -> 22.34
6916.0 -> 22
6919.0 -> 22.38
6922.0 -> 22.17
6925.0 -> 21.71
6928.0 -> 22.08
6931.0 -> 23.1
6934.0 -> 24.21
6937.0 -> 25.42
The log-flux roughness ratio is 789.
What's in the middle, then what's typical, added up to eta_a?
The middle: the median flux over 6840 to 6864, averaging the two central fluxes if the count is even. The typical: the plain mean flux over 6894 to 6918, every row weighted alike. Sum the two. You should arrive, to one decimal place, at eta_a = 47.6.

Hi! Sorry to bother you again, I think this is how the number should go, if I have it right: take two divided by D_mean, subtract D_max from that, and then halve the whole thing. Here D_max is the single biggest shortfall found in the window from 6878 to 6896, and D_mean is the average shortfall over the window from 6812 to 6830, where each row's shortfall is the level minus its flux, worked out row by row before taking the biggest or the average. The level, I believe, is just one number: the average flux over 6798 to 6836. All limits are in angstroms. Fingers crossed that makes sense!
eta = 1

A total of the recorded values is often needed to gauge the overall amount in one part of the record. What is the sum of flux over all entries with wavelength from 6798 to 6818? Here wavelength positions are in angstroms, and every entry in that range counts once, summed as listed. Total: 168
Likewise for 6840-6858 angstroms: 144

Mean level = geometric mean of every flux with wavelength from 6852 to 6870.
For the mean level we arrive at 23.3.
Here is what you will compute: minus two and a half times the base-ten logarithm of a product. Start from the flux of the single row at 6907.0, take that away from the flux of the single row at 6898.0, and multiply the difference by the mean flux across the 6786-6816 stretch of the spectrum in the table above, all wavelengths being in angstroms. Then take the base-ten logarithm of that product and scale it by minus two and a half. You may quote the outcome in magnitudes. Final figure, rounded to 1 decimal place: -4.7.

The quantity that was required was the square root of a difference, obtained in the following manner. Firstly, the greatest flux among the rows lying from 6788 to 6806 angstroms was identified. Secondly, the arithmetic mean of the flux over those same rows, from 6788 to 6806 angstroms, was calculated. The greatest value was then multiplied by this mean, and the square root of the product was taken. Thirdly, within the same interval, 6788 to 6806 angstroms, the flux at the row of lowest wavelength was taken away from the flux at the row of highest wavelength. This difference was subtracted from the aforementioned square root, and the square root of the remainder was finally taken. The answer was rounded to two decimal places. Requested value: 4.85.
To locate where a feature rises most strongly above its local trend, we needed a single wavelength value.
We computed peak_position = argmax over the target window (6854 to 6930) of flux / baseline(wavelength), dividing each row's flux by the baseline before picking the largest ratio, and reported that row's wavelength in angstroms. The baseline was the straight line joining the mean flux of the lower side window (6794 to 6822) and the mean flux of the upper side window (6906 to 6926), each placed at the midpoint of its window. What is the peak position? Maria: 6898.0 angstroms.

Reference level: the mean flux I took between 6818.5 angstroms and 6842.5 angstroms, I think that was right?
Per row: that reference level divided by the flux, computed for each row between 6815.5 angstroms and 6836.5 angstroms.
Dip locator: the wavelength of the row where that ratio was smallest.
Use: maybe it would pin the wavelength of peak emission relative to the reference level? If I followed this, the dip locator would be 6832.0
